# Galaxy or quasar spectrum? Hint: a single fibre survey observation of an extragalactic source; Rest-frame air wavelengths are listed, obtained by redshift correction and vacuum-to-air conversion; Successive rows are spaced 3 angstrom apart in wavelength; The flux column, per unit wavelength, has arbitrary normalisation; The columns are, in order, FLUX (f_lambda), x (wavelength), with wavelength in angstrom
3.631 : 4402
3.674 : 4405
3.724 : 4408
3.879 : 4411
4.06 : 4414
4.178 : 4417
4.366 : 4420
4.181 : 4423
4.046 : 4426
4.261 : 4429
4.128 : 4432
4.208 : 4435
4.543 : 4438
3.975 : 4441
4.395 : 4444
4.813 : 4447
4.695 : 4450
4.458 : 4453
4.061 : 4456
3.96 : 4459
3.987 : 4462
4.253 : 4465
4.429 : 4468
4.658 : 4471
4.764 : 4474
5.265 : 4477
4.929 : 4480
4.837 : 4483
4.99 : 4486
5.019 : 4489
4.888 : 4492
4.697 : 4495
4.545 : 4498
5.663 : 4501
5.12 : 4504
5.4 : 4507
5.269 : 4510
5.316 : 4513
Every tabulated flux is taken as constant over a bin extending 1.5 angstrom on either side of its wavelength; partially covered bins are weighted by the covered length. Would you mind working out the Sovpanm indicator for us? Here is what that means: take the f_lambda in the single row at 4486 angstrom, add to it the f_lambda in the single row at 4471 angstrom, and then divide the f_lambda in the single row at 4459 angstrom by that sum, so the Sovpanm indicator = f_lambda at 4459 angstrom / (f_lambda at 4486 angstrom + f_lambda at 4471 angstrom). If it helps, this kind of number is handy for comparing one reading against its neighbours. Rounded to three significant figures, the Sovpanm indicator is 0.410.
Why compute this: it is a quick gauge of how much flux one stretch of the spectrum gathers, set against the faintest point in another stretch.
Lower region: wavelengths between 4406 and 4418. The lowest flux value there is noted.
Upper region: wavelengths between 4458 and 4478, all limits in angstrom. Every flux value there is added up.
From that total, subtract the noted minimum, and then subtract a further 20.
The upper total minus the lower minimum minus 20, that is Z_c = 7.6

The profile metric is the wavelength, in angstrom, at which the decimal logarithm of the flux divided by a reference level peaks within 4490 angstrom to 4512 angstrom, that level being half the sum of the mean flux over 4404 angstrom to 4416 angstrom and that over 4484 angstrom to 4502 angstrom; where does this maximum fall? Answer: 4501 angstrom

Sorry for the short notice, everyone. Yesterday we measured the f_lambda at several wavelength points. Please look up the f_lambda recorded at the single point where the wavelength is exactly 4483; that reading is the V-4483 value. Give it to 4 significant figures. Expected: 4.837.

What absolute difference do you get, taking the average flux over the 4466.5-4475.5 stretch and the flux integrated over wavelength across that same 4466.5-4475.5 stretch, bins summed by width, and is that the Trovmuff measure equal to 36.9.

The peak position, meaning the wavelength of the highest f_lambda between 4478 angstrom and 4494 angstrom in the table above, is 4489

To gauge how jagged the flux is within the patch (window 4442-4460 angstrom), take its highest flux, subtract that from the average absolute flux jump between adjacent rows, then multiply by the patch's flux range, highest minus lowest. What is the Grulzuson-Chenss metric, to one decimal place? -3.9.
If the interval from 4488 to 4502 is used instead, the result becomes -5.9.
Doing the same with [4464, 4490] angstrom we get -5.1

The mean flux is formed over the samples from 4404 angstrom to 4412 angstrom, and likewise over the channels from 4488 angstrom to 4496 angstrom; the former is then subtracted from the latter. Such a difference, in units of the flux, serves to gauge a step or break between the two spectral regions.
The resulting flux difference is 1.1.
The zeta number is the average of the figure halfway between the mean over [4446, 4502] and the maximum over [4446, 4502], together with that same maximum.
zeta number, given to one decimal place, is 5.4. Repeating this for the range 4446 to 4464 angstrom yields 4.7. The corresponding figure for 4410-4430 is 4.3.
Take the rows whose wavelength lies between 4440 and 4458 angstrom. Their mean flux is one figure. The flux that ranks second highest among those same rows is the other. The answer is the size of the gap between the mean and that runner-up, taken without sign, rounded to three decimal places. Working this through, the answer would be 0.296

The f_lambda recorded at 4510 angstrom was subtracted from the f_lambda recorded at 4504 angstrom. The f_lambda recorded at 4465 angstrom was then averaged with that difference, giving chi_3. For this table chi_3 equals 2.1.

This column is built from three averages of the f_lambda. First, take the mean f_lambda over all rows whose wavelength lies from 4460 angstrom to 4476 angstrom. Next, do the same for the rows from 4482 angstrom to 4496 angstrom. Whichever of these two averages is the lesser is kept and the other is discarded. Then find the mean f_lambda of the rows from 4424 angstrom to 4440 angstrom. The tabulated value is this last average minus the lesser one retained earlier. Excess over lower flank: -0.2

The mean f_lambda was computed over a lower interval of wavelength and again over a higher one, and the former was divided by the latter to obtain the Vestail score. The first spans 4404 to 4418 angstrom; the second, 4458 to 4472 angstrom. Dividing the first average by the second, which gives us 0.92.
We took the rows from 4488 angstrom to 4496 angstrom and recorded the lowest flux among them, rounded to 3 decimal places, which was 4.697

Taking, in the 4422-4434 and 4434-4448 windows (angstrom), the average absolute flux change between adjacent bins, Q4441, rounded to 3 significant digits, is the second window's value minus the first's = 0.274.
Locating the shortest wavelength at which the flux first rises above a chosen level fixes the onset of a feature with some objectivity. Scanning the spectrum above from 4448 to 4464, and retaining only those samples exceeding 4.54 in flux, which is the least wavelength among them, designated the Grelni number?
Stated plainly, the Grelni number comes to 4450 angstrom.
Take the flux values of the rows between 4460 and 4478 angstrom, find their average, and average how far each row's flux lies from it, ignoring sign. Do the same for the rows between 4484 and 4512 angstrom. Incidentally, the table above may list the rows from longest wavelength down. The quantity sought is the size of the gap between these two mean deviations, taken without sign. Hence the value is 0.072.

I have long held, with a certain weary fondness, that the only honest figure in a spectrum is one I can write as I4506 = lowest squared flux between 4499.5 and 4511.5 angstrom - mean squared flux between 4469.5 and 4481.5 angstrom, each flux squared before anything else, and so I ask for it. 2.1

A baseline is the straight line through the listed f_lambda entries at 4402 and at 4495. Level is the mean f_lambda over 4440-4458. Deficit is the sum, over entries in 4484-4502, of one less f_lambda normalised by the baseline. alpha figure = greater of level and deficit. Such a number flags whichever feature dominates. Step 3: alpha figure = 4.40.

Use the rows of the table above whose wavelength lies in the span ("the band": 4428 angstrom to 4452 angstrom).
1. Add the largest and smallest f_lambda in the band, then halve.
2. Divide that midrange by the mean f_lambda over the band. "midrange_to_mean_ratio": 1.00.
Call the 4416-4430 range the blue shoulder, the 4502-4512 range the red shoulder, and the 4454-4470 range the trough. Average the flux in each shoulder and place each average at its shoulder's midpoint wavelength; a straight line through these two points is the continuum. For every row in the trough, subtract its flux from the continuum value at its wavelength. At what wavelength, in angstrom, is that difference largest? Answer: 4462 angstrom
